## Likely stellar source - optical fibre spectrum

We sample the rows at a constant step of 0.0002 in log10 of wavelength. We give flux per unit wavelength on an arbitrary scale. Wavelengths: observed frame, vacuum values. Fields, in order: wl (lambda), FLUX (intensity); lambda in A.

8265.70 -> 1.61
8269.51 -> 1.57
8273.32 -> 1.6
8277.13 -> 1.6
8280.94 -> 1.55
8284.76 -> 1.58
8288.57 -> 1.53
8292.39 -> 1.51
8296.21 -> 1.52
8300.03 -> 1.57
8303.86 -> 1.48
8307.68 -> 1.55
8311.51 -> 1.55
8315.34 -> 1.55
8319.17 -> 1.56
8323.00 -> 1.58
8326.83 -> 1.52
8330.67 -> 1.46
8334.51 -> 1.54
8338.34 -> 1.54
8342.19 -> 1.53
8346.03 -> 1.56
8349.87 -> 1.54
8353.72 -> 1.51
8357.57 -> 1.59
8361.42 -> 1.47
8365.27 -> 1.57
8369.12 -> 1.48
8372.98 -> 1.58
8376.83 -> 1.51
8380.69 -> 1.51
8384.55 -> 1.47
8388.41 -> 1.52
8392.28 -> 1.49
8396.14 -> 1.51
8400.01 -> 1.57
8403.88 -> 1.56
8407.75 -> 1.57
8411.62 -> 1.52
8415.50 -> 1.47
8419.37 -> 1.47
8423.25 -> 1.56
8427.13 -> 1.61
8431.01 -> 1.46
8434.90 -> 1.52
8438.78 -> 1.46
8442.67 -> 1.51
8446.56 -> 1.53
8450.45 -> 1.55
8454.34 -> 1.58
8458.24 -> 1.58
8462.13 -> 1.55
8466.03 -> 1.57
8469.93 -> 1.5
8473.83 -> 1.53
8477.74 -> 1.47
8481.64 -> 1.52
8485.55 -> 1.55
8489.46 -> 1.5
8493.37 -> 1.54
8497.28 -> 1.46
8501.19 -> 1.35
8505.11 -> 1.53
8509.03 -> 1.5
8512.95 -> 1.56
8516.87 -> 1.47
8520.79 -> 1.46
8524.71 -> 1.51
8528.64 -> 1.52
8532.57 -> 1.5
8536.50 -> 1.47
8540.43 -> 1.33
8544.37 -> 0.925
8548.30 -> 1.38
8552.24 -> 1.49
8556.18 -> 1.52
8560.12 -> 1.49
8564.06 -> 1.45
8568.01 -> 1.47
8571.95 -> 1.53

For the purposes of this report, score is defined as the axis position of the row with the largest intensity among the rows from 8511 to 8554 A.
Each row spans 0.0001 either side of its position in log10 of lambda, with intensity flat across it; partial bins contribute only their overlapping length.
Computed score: 8512.95 A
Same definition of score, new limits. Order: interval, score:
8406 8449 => 8427.13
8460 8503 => 8466.03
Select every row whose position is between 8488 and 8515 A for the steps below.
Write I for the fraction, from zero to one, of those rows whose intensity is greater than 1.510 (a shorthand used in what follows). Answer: 0.43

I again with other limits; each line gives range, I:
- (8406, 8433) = 0.57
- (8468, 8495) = 0.57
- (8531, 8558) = 0.14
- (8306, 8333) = 0.86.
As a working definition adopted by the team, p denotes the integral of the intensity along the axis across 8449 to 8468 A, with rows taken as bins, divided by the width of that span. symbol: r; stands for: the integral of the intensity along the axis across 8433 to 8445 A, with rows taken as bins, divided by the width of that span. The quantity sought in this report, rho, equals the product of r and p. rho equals 2.35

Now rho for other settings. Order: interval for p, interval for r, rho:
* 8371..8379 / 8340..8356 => 2.37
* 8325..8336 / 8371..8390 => 2.28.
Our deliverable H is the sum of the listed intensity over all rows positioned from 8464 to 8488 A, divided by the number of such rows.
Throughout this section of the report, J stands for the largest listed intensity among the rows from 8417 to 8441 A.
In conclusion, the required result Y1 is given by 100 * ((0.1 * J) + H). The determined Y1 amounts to 168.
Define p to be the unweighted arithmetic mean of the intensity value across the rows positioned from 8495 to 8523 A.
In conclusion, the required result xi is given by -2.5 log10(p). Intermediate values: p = 1.476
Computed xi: -0.423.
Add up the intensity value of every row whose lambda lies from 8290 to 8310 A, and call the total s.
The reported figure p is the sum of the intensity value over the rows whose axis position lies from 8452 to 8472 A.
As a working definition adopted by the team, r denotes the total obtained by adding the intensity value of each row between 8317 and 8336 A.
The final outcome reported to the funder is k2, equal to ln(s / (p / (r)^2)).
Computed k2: 4.05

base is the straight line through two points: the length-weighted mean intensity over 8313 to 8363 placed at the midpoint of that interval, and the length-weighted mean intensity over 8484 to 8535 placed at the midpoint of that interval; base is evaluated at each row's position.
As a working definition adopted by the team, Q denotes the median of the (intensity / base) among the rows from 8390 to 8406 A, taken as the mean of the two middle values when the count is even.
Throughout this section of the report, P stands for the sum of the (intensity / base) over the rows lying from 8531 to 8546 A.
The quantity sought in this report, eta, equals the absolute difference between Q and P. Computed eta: 2.50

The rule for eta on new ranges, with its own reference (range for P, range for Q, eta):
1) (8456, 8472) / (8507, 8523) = 3.12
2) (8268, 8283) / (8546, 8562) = 3.07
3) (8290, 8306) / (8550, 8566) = 2.93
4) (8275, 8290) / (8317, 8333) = 3.04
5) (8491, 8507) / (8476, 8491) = 2.92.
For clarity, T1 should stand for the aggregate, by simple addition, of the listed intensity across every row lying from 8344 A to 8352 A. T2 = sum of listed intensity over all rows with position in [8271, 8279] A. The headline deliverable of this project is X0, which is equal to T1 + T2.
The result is 6.30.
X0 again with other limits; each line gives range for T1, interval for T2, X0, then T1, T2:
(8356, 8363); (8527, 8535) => 6.08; 3.06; 3.02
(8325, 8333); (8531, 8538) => 5.95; 2.98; 2.97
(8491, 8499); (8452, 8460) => 6.16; 3.00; 3.16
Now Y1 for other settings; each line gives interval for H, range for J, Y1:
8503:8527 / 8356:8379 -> 166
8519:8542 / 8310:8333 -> 162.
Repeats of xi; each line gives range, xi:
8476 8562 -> -0.408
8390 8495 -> -0.460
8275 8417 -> -0.464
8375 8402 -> -0.448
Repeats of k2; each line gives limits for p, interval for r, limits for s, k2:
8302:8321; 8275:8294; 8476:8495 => 4.09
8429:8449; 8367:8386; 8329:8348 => 4.06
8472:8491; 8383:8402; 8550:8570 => 4.03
